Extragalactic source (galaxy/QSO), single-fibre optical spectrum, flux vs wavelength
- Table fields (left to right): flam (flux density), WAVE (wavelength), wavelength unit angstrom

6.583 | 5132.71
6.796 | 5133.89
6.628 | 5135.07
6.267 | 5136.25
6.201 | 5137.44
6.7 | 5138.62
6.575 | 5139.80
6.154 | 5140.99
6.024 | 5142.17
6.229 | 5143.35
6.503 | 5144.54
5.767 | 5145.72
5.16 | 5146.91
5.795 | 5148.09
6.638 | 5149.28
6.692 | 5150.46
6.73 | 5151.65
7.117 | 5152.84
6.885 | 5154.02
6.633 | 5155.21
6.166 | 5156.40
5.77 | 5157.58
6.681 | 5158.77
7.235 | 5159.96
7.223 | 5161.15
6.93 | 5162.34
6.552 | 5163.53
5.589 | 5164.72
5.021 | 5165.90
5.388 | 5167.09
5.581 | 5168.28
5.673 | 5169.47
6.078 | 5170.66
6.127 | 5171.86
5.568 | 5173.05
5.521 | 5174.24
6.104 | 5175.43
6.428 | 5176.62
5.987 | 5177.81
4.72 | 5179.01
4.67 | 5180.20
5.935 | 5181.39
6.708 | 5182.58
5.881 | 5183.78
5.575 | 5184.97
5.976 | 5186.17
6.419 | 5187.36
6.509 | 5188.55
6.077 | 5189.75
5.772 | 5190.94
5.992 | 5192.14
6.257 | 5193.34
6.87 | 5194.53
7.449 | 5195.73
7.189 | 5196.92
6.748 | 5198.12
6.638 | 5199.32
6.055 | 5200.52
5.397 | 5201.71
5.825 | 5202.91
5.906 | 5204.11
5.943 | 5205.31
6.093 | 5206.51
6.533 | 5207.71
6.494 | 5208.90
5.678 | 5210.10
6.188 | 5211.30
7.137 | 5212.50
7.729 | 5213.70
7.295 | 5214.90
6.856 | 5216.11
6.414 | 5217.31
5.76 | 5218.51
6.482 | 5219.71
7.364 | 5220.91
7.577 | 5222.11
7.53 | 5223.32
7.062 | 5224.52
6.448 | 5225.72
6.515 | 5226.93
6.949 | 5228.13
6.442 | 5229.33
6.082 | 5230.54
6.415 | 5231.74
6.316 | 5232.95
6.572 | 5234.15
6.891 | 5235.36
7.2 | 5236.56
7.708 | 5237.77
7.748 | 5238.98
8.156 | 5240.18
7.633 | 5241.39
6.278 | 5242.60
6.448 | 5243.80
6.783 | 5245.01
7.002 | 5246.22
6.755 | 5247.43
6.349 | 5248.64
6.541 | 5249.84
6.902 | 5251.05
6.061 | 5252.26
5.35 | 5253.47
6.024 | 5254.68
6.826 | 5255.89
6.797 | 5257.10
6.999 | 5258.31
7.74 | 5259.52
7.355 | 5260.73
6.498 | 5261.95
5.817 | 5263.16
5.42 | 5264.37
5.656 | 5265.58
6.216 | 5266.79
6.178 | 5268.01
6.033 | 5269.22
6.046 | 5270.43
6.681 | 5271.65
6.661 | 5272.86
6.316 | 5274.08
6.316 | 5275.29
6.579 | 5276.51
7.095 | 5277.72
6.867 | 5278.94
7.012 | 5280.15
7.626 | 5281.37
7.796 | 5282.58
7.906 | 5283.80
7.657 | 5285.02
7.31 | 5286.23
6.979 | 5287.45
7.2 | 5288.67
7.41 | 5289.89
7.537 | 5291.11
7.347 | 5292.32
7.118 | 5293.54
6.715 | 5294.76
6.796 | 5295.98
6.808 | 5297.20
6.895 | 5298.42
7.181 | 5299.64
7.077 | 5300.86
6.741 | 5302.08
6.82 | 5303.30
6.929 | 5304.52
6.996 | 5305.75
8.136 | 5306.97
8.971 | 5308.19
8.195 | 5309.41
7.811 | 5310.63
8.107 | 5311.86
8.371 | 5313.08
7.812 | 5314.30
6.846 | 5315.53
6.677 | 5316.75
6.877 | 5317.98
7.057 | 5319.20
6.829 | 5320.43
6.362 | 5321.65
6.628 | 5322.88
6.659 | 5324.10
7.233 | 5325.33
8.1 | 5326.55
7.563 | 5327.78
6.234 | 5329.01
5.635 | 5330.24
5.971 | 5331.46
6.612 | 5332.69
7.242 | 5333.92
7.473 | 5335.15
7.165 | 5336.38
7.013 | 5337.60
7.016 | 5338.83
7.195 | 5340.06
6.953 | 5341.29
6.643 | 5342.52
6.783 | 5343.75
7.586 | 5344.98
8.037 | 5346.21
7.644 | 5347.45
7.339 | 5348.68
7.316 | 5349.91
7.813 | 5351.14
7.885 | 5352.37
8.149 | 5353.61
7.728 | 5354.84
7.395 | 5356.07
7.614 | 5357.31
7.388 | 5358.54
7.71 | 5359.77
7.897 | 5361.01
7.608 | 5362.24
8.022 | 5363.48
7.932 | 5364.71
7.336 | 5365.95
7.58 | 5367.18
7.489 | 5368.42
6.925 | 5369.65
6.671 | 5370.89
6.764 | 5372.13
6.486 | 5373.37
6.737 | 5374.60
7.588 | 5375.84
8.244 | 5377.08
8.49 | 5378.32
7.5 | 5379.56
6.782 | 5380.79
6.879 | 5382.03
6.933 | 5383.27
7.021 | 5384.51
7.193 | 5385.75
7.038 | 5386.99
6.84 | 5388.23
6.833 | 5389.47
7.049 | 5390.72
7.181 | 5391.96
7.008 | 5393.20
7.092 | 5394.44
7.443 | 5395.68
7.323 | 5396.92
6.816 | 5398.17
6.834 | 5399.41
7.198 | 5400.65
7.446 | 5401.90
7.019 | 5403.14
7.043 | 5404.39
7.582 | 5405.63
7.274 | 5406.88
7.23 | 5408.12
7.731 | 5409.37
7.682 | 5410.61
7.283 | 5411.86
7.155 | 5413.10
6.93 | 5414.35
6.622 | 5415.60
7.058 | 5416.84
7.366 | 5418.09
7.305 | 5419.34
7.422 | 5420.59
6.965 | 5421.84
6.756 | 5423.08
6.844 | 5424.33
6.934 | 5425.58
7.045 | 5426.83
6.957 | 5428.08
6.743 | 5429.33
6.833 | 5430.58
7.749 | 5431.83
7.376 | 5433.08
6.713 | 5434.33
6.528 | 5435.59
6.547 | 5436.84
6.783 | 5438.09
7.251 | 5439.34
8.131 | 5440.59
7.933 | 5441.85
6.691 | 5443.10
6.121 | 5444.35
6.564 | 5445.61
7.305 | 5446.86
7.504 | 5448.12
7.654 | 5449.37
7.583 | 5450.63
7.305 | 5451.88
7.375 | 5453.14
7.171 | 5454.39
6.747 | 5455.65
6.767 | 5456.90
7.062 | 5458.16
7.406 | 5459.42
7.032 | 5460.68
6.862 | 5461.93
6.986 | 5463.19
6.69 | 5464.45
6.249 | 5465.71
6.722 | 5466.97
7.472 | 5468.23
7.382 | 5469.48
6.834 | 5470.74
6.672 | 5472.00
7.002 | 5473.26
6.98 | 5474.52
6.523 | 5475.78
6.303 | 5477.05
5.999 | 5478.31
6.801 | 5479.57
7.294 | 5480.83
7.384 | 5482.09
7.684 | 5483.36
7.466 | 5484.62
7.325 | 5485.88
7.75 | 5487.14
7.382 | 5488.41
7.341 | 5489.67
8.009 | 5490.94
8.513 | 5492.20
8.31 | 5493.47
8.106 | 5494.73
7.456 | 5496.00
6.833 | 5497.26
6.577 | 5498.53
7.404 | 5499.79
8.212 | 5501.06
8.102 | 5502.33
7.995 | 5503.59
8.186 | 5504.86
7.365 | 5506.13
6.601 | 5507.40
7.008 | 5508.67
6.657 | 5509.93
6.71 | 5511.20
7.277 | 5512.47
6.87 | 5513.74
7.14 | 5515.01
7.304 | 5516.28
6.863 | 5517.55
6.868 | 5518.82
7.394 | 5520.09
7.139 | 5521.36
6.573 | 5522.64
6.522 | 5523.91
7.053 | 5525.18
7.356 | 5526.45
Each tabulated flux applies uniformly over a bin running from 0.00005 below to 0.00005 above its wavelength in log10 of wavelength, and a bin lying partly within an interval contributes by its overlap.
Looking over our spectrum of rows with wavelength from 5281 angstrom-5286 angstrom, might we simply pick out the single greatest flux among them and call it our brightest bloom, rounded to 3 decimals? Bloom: 7.906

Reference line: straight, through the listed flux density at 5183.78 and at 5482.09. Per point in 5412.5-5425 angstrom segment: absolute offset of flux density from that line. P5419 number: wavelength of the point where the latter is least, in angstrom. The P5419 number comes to 5416.84 angstrom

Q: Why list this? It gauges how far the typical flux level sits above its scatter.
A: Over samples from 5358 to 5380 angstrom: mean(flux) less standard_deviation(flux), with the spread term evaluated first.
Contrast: 6.9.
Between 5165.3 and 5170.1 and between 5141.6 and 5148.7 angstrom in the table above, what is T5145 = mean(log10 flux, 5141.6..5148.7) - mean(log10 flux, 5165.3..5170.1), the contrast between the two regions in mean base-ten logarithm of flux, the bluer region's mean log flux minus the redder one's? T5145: 0.04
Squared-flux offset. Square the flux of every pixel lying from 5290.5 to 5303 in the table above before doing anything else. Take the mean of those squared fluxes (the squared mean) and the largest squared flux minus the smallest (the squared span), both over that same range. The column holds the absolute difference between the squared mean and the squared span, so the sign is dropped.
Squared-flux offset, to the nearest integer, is 38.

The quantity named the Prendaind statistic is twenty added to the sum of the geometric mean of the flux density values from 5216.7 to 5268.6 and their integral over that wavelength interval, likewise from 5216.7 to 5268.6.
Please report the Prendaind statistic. 373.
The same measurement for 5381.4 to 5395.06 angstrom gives 123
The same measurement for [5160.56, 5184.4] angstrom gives 166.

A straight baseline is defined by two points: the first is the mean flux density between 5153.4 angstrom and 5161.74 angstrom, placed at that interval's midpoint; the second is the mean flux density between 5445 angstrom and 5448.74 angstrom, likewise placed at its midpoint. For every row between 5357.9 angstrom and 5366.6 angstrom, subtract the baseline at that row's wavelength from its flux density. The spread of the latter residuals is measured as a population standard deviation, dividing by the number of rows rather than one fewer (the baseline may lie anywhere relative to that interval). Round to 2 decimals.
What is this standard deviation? 0.25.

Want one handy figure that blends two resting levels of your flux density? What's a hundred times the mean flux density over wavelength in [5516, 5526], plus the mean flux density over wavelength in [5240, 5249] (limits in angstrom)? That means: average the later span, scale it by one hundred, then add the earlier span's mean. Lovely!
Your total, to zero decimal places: 703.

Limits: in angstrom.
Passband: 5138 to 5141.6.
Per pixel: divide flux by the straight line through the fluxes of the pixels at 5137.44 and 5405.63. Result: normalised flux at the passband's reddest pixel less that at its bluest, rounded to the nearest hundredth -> -0.09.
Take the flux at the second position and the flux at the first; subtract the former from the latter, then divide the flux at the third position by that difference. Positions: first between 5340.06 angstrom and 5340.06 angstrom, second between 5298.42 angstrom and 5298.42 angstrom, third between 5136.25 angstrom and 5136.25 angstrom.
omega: 21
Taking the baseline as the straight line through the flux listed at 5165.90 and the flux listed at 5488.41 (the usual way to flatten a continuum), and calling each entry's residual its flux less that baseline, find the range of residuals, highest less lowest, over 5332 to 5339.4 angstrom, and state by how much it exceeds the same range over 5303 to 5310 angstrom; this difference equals -1.3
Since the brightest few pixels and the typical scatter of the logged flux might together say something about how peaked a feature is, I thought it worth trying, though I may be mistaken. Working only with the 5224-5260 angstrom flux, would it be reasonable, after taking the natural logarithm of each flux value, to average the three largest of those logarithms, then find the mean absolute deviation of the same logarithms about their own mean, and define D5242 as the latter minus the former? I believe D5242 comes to -2.00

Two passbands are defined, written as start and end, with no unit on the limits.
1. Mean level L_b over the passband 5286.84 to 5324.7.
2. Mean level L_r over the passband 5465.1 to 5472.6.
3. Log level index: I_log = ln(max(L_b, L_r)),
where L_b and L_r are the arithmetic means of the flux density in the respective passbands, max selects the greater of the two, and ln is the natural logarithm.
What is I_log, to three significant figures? 1.98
